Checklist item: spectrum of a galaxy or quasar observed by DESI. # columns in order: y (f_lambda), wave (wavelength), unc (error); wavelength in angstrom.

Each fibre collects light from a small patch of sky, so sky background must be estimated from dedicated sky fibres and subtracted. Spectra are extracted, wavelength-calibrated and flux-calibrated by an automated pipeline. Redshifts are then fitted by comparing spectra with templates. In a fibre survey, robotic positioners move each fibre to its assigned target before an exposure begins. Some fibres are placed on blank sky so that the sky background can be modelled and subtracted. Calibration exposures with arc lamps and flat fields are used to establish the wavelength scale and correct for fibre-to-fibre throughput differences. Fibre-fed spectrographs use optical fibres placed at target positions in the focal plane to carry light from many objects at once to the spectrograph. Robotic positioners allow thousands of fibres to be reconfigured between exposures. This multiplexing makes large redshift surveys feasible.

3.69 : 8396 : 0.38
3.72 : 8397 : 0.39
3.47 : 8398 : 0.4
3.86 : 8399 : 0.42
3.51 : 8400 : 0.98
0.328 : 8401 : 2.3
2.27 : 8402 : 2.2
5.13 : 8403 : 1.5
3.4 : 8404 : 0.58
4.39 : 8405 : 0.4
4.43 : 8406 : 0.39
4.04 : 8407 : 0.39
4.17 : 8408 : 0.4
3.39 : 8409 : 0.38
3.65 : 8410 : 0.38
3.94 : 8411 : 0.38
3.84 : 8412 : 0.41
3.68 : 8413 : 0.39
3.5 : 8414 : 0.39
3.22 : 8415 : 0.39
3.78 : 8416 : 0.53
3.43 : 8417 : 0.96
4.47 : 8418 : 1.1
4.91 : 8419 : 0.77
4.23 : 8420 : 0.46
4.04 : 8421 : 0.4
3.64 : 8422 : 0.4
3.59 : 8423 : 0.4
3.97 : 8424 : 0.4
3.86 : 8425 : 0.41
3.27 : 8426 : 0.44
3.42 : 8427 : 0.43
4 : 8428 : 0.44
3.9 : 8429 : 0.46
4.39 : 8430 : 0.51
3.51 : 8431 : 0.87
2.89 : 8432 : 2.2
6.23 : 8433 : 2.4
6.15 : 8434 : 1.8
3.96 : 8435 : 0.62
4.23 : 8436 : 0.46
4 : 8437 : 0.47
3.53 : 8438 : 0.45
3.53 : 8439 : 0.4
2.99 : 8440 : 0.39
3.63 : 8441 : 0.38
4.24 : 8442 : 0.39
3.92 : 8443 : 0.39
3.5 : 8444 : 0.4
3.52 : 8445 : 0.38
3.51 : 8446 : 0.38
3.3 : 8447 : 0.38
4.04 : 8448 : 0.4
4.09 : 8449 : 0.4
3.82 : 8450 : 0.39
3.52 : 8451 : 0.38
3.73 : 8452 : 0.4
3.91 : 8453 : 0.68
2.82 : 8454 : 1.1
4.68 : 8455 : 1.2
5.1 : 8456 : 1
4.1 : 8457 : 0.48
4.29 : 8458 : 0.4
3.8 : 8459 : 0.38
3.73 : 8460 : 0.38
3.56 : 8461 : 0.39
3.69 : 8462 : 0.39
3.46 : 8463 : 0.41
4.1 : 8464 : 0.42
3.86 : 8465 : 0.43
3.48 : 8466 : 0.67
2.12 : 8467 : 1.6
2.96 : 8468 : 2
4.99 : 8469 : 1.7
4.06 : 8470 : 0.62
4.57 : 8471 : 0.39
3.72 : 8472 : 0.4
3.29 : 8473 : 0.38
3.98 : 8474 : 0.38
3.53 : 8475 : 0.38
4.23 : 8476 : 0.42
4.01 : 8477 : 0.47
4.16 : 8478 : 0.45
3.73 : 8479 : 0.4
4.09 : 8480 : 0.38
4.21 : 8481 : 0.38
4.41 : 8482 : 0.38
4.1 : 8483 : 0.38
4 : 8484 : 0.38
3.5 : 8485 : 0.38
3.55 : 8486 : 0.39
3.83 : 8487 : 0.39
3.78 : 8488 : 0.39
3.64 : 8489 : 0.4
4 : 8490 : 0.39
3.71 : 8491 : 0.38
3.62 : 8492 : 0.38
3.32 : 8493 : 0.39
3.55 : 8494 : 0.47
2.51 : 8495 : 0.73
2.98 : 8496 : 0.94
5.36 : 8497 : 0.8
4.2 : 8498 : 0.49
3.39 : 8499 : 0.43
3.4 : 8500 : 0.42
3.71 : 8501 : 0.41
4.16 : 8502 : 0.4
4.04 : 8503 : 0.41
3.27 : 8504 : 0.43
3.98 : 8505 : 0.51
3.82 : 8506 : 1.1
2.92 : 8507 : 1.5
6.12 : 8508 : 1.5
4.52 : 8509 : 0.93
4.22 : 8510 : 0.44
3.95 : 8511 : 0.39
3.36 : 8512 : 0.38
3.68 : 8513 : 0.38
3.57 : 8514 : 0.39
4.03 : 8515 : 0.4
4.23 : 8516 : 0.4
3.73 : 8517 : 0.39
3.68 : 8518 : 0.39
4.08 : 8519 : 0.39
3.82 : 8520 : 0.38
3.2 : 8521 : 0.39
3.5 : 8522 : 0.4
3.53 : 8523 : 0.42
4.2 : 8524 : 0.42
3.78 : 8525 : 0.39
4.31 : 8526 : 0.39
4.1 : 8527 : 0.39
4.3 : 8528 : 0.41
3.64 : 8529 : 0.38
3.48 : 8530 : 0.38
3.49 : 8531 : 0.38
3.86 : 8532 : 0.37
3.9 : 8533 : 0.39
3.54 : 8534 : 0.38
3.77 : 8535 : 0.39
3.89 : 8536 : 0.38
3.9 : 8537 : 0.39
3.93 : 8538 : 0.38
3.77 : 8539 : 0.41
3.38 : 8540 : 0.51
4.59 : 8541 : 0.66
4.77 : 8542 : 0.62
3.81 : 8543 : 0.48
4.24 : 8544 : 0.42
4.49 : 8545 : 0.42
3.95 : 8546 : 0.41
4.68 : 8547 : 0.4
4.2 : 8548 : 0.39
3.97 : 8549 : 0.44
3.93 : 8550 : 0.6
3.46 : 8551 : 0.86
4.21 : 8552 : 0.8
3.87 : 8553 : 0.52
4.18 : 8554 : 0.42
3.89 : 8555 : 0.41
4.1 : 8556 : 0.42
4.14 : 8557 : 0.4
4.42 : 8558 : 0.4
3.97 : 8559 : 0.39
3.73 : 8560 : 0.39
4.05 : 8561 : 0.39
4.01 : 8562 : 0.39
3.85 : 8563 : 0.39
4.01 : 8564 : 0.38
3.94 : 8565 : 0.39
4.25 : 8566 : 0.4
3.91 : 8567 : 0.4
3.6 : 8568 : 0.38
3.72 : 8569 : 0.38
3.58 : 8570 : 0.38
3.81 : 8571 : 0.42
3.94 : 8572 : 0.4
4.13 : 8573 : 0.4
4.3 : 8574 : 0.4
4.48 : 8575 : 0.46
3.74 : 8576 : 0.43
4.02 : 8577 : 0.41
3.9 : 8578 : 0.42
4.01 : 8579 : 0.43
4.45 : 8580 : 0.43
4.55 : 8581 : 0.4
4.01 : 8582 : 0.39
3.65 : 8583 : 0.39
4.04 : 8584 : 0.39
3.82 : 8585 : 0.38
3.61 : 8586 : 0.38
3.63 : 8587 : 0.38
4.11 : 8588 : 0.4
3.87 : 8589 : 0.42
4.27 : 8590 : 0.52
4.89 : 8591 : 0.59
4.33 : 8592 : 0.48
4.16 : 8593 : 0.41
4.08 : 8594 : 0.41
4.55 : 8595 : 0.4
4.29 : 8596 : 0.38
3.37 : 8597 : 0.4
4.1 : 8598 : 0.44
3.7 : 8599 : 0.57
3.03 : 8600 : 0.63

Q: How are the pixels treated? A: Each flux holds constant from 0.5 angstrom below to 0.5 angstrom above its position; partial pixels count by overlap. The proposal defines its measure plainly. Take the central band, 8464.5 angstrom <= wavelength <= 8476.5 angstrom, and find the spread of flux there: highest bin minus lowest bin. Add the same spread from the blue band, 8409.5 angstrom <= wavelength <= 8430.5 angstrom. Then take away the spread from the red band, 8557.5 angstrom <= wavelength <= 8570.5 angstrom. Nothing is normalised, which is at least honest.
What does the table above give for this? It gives 3.7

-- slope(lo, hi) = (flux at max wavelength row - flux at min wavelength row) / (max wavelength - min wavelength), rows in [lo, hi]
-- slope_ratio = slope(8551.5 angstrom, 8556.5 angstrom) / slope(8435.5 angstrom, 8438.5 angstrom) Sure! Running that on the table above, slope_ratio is 0.08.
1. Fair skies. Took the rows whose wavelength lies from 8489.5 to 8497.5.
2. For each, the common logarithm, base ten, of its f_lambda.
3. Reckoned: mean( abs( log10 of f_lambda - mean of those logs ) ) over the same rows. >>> 0.064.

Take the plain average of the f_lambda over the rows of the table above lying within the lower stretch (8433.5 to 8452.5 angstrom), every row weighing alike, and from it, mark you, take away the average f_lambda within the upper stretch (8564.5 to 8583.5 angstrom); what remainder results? -0.15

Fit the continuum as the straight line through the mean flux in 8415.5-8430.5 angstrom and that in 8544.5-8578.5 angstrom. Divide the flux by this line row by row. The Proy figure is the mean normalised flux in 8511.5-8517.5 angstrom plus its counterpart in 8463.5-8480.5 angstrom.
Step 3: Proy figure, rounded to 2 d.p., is 1.91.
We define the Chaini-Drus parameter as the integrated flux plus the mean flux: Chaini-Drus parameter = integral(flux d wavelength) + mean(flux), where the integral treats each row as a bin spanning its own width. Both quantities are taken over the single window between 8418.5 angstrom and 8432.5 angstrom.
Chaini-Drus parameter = 57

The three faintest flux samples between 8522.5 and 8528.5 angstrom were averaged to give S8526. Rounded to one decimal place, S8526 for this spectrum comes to 3.8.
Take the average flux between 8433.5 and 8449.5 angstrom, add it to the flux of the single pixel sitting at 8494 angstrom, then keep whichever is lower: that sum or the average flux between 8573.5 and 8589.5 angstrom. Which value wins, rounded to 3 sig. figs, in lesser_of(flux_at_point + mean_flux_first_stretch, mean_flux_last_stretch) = 4.01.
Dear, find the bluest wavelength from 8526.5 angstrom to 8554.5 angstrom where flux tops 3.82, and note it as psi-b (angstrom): 8527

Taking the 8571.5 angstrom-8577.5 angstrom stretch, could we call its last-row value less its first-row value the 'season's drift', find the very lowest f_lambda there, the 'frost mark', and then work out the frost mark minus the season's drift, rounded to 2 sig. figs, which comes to 3.7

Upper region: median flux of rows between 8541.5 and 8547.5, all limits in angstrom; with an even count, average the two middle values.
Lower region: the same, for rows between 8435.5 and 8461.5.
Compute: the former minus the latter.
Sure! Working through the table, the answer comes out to 0.6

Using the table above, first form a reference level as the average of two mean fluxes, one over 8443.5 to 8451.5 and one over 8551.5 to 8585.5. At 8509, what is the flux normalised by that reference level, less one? 0.18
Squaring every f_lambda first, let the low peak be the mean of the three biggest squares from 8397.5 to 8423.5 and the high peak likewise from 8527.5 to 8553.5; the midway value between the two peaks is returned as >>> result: 22.7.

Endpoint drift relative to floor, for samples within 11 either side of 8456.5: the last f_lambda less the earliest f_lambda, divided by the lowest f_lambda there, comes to -0.66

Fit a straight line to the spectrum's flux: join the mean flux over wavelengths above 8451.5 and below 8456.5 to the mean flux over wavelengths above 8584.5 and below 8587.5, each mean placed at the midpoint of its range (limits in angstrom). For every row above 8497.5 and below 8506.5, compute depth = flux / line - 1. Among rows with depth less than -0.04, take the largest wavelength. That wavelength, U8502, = 8504 angstrom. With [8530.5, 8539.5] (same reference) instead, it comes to 8534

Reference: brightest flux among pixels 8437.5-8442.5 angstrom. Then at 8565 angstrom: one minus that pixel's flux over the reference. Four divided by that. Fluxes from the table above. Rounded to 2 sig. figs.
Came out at 57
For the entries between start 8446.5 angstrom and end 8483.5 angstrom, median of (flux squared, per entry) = 15.3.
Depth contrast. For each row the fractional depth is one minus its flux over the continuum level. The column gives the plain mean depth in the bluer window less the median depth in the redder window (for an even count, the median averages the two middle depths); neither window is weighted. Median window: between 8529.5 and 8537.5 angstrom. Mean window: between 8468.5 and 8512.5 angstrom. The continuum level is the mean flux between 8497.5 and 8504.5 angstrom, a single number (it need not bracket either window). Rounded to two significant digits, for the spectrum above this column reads -0.022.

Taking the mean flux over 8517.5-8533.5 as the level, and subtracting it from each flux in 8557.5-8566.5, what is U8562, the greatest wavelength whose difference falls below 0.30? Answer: 8565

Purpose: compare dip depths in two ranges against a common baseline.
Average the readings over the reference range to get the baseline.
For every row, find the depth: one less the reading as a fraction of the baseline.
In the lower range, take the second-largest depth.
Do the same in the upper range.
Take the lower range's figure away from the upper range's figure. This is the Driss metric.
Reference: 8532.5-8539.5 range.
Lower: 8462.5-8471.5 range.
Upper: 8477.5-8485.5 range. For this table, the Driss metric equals -0.20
